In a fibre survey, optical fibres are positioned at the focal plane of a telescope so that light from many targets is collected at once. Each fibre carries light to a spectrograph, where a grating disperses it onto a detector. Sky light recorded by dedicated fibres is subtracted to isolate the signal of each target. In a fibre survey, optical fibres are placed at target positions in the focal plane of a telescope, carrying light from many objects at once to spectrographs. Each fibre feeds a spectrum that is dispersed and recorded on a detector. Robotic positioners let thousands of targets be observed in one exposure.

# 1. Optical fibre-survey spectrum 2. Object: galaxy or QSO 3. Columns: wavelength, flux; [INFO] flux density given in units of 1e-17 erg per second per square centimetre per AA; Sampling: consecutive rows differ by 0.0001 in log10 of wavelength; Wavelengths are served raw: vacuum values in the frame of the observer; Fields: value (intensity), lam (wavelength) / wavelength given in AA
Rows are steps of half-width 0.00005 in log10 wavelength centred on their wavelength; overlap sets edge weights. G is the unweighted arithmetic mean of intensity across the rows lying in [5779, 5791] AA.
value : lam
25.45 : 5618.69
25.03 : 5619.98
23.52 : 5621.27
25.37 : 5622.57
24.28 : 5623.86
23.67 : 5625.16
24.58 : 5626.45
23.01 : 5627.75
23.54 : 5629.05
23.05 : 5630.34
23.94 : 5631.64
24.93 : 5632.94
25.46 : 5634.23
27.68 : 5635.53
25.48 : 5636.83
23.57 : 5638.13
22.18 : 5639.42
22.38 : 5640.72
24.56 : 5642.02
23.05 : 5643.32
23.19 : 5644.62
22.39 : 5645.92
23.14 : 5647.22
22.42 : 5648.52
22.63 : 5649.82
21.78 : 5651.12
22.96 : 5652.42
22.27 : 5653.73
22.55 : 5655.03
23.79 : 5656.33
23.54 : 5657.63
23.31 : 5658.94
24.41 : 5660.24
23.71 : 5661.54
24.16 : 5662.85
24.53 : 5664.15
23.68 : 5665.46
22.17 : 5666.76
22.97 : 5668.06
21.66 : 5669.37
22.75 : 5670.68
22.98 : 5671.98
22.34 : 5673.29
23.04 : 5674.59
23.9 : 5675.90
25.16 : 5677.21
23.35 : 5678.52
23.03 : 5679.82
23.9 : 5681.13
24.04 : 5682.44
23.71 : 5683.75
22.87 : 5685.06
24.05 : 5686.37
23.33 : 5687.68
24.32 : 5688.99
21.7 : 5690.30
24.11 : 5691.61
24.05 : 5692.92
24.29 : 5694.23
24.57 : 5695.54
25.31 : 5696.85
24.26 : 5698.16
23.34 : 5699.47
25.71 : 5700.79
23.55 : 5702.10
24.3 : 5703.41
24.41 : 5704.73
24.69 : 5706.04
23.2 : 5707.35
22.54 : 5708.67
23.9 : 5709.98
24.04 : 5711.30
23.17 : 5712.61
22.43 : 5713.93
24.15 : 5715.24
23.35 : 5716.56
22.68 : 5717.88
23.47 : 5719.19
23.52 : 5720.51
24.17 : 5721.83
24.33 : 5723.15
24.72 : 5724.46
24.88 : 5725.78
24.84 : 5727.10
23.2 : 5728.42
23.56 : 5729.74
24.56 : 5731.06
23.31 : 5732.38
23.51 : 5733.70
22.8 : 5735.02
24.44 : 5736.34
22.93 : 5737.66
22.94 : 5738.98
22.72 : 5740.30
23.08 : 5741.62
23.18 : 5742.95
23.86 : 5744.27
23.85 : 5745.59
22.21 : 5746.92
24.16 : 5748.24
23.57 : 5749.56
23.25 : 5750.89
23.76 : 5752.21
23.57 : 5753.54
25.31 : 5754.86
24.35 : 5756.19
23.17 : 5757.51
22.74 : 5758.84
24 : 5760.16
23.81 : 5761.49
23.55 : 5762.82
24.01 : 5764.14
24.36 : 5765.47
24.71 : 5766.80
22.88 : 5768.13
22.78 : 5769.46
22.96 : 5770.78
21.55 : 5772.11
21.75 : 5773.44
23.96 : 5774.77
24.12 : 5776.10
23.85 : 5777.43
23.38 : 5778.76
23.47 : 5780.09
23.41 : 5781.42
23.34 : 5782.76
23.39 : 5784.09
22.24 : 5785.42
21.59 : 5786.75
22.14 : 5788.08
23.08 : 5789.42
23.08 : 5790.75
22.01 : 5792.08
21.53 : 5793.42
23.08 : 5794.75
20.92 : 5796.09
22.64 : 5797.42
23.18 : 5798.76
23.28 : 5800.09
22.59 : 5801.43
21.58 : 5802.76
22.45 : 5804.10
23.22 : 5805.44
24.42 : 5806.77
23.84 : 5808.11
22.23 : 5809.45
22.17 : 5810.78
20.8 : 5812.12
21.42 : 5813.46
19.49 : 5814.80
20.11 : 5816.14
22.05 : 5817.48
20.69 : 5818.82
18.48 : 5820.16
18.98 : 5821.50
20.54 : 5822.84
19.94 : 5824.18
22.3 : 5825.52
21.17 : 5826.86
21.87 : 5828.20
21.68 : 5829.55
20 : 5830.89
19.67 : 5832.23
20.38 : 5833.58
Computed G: 22.9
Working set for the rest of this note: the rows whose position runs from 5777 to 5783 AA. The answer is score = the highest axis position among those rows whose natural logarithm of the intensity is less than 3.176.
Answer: 5782.76 AA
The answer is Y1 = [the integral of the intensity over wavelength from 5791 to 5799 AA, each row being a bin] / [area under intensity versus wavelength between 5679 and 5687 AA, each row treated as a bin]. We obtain 0.94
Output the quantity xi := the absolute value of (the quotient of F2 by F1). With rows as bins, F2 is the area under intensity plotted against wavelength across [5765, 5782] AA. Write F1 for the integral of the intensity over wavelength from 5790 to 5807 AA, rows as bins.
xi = 1.03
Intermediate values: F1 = 384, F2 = 396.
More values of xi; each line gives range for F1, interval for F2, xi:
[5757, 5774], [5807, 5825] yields 0.95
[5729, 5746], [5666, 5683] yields 0.99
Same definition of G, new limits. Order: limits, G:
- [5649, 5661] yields 23.0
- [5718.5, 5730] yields 24.1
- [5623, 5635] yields 24.1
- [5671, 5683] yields 23.5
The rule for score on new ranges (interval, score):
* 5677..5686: 5685.06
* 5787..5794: 5793.42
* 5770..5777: 5773.44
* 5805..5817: 5816.14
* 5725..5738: 5737.66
